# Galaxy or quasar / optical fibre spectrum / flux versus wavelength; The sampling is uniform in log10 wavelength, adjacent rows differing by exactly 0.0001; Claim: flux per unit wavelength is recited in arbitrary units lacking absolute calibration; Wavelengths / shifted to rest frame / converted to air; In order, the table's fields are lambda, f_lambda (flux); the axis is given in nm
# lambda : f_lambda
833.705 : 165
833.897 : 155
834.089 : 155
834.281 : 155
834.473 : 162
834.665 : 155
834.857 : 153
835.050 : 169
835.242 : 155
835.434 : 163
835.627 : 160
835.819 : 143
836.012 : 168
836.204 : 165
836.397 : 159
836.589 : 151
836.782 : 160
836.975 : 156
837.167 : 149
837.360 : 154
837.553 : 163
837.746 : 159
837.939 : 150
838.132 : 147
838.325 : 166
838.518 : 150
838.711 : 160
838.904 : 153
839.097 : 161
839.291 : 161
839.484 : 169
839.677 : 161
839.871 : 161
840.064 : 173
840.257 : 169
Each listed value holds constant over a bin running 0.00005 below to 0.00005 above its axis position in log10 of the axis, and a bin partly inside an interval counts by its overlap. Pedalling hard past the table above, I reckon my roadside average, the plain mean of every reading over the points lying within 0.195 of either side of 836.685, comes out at 155.5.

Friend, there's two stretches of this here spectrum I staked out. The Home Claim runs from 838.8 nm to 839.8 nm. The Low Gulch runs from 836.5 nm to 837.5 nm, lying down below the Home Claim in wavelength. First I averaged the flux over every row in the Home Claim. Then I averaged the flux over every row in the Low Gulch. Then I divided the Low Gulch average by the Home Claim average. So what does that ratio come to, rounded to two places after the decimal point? 0.96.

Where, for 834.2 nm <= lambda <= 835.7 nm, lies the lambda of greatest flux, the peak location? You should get 835.050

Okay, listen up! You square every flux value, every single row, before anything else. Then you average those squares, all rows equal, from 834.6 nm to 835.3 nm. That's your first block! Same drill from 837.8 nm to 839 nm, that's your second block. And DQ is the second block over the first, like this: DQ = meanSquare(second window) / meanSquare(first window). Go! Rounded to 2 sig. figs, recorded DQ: 0.95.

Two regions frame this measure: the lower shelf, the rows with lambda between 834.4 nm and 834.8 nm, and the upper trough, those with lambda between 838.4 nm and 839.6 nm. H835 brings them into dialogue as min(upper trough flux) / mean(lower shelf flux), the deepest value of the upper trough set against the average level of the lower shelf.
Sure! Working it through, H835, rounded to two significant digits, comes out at 0.95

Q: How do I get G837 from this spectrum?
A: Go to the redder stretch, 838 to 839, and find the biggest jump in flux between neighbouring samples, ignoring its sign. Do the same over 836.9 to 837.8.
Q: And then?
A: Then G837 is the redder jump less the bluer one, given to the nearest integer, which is 10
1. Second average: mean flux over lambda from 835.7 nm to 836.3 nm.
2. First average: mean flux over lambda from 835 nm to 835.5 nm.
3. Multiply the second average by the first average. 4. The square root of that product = 160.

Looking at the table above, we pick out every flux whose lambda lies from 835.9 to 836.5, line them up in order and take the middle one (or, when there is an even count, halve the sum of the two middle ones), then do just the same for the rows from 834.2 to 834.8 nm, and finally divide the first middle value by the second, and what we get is 1.065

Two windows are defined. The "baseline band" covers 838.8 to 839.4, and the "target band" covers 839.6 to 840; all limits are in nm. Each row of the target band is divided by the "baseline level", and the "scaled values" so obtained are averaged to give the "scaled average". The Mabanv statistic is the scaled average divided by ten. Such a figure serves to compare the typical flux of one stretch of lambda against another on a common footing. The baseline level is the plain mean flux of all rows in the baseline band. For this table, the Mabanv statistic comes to 0.102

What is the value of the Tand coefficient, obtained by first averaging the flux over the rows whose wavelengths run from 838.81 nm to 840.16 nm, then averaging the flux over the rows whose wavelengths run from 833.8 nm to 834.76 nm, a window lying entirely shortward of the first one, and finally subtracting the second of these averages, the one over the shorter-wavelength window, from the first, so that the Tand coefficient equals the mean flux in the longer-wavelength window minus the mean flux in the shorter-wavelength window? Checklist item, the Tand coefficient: 6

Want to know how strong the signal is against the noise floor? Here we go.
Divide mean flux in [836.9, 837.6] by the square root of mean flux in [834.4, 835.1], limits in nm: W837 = 12.3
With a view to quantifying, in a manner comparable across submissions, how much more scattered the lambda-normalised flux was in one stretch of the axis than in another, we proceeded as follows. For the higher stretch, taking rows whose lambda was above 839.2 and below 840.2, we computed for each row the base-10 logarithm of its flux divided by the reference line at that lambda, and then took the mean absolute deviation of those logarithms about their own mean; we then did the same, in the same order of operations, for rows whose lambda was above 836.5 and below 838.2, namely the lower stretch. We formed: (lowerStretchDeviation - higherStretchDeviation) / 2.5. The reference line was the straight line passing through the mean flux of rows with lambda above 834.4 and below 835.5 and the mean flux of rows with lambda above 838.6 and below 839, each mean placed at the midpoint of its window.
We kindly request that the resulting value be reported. 0.0000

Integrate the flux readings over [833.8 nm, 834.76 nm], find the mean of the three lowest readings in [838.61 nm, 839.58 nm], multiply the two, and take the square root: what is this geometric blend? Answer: 154.1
